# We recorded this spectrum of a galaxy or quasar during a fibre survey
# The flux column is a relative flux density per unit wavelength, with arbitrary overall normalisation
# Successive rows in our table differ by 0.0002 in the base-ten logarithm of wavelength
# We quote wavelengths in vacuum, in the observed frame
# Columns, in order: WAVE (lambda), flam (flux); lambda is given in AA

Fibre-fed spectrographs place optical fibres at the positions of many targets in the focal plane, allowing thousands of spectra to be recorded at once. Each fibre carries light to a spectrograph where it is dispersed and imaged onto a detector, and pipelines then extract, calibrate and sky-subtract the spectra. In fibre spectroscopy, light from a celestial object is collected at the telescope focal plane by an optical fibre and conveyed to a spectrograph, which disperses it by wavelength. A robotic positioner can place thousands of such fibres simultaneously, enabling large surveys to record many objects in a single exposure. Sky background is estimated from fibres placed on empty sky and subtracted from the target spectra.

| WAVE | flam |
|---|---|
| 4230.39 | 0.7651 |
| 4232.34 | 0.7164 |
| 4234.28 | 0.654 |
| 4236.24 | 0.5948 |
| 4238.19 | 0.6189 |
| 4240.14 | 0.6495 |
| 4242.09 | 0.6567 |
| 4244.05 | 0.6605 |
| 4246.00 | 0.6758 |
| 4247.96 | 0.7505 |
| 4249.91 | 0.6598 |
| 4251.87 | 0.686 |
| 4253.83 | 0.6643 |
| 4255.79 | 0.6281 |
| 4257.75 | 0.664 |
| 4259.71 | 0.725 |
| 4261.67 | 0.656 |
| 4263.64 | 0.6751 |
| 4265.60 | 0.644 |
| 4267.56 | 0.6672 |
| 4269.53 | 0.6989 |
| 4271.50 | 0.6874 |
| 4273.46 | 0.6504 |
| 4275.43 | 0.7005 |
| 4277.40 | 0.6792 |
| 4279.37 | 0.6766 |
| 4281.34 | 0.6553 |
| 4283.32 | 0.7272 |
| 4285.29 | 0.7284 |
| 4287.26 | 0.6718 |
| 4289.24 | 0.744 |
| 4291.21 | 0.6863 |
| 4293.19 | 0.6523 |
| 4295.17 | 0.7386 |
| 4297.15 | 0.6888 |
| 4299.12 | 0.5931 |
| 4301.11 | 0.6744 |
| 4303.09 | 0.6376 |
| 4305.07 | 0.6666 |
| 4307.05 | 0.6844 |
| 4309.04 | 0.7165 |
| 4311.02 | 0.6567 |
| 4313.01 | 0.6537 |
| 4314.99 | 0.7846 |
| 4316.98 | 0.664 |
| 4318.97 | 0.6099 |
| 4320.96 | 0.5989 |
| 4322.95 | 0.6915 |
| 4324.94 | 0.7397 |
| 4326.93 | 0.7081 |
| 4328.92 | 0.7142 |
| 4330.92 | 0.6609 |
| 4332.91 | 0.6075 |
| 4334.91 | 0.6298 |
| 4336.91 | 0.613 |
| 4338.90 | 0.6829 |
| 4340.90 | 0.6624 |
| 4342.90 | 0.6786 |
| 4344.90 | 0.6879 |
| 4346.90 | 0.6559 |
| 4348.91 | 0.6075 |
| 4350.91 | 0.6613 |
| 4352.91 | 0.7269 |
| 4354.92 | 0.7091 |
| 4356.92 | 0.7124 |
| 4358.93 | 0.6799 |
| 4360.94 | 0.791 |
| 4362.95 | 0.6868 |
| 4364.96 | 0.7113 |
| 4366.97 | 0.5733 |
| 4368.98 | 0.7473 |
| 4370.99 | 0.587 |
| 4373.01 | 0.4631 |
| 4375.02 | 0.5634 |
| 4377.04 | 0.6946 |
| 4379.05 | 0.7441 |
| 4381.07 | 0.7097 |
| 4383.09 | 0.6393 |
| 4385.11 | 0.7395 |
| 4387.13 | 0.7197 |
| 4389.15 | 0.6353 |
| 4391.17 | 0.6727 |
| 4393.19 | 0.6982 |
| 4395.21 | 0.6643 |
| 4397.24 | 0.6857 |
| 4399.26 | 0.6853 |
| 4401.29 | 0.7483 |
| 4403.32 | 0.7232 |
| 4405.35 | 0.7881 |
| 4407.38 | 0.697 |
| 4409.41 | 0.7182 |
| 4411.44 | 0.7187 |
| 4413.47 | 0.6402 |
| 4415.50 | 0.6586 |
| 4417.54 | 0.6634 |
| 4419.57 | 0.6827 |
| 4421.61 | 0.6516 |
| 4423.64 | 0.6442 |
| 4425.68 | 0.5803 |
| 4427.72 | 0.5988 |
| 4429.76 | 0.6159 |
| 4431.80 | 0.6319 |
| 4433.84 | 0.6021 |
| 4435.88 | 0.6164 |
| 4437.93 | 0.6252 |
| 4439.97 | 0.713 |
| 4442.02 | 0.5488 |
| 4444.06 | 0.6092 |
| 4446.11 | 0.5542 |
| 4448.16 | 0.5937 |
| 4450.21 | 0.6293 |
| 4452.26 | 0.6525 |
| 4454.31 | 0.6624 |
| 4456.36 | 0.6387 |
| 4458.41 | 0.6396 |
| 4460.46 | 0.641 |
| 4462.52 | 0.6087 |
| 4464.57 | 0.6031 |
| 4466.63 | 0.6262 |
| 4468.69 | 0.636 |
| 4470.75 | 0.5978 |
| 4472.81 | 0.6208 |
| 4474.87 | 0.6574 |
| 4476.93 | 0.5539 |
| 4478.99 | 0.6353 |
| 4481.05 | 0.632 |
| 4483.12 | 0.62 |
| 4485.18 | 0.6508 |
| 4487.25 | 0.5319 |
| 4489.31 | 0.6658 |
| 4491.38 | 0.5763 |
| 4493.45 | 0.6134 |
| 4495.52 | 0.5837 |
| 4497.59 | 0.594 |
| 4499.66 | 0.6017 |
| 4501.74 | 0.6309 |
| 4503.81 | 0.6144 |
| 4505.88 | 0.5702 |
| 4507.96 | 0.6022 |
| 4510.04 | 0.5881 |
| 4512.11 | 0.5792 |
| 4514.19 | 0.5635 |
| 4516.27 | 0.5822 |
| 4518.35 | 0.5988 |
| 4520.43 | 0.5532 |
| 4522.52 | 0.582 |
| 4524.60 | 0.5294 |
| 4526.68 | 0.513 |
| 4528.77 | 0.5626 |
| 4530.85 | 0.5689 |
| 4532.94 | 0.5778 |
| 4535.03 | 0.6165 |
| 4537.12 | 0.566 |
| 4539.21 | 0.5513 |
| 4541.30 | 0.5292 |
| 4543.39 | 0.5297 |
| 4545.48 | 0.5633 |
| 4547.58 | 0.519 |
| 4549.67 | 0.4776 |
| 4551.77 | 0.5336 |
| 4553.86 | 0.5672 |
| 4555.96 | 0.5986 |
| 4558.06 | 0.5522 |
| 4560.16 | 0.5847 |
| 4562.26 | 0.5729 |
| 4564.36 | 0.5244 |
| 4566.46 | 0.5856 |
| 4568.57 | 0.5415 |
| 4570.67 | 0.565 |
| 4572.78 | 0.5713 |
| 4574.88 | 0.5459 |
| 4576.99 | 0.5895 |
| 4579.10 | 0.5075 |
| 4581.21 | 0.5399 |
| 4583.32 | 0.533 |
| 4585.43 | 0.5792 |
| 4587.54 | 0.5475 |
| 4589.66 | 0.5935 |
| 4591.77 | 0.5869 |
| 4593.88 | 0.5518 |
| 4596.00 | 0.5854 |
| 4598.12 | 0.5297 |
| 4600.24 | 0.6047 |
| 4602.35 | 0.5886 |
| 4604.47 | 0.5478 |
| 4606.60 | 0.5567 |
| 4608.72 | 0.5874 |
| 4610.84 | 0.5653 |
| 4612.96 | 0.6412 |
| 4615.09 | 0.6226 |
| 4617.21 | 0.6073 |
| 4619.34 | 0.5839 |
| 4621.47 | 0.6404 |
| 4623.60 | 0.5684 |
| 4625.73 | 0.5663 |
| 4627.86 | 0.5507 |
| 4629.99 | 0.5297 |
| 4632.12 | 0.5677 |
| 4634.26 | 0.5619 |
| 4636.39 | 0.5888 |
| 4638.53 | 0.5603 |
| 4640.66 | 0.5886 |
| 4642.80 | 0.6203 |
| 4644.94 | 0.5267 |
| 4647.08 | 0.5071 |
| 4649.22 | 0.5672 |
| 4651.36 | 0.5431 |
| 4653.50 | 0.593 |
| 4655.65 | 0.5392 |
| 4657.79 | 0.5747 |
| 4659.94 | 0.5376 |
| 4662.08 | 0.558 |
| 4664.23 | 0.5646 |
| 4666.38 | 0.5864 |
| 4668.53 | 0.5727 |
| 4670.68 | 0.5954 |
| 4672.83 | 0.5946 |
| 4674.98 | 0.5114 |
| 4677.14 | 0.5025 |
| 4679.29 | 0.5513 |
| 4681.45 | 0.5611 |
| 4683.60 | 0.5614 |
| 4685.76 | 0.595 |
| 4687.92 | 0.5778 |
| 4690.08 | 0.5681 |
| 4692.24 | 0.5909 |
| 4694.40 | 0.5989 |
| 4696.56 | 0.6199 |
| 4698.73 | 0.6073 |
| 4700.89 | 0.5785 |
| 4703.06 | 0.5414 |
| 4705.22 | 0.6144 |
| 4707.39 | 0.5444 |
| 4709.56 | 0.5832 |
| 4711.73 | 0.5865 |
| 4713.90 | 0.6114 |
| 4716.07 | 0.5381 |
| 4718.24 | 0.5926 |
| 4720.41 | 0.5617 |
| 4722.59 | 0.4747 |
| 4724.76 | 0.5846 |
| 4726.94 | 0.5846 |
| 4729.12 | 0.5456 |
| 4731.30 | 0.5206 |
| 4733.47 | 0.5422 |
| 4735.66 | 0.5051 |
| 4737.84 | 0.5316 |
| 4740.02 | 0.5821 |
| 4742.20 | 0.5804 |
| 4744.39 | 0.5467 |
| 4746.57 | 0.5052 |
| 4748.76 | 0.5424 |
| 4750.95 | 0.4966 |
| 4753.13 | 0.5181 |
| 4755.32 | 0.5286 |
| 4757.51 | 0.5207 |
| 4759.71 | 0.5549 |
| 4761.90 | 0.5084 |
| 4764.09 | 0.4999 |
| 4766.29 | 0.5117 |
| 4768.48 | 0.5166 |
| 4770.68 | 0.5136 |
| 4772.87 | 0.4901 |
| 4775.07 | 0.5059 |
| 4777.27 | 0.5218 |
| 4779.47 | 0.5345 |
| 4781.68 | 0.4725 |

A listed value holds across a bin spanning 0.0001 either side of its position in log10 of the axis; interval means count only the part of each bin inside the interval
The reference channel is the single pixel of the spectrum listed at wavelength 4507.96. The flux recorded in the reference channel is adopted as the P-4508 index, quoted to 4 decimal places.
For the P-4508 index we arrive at 0.6022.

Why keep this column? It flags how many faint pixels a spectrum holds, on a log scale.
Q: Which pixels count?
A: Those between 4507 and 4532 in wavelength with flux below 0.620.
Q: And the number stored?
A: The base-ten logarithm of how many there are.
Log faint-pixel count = 1.08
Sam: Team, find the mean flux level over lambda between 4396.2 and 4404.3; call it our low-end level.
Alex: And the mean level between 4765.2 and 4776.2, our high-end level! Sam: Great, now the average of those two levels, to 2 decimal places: 0.61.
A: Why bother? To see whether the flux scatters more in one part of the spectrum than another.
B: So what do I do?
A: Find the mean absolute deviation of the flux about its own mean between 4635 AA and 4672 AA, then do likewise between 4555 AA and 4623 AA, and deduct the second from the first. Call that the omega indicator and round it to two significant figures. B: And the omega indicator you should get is -0.0032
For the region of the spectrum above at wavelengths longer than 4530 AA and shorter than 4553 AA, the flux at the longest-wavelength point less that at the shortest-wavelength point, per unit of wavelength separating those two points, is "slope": -0.002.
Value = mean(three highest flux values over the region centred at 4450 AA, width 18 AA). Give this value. 0.65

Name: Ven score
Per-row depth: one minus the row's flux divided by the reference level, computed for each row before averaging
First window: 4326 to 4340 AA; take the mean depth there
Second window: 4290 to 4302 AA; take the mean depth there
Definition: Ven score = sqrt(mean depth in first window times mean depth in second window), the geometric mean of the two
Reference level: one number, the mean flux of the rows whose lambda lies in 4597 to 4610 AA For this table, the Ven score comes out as 0.17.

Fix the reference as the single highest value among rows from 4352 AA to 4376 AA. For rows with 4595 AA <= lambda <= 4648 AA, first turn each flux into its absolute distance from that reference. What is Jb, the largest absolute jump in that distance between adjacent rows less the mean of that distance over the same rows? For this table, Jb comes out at -0.12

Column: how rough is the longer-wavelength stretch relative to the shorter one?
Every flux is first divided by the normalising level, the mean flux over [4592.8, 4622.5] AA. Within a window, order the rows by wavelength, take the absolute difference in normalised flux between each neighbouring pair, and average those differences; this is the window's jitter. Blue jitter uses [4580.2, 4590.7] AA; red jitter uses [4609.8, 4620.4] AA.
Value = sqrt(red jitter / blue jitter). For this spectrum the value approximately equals 1.01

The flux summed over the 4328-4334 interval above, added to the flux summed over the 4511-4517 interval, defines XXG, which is 3.71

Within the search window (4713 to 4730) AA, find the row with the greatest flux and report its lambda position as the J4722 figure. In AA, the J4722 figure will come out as 4713.90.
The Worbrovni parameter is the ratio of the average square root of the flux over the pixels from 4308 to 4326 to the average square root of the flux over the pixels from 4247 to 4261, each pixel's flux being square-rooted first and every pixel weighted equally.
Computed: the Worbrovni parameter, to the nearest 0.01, 1.00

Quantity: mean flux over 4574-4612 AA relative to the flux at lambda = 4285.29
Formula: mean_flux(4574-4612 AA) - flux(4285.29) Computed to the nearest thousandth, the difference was -0.165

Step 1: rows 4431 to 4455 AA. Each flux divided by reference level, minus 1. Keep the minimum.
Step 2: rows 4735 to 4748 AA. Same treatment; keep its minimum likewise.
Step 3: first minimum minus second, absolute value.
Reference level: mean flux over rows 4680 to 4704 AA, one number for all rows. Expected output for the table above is 0.075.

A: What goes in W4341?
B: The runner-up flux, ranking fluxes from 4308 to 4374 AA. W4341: 0.7846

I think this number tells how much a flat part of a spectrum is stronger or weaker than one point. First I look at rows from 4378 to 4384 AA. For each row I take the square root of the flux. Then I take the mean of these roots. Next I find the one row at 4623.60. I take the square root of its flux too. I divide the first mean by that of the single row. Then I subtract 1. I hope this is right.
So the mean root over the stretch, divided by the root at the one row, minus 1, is 0.11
